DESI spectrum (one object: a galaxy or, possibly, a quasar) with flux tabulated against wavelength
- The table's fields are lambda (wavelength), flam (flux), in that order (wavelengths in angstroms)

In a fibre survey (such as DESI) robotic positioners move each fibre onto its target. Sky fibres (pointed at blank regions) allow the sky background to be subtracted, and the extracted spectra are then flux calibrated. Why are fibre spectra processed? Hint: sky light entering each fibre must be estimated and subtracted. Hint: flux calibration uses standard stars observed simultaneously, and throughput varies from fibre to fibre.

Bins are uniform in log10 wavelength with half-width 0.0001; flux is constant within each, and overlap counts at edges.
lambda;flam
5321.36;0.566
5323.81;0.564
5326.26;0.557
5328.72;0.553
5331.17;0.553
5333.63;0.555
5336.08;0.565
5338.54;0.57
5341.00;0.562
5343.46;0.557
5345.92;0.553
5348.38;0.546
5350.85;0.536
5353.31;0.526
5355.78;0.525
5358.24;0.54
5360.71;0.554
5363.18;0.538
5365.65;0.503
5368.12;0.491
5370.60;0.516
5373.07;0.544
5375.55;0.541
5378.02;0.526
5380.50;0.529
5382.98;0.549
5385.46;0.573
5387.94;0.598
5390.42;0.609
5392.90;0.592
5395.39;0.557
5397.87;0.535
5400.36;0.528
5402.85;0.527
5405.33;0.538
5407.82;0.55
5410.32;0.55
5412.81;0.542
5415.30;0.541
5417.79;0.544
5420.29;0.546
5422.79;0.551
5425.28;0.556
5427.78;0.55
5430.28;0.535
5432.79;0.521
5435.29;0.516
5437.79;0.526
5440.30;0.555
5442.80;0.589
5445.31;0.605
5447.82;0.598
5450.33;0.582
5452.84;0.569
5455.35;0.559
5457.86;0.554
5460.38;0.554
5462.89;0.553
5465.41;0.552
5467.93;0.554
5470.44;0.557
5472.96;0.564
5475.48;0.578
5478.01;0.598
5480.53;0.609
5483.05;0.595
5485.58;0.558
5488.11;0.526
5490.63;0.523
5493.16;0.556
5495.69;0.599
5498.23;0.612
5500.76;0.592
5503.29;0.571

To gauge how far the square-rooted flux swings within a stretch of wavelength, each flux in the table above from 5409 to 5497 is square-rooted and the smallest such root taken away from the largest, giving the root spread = 0.06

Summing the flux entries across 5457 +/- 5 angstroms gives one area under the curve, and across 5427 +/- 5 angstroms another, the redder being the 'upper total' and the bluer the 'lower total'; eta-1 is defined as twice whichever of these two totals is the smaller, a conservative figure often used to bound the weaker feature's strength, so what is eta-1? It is 4.38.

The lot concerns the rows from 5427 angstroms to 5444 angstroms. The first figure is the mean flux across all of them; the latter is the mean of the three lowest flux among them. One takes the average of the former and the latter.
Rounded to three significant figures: 0.531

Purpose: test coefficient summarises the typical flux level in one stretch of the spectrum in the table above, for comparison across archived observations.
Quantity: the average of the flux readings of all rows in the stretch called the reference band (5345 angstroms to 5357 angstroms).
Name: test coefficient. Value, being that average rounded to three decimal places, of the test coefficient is 0.537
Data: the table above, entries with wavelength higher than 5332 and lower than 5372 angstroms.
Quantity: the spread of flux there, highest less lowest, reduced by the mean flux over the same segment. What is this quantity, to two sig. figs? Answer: -0.46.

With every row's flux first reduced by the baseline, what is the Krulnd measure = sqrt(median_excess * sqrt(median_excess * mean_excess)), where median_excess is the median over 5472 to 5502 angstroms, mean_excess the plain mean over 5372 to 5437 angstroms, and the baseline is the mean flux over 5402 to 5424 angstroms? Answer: 0.024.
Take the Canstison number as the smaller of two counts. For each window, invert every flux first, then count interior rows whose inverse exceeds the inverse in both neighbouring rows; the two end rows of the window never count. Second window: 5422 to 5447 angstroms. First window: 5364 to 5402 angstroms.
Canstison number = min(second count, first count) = 1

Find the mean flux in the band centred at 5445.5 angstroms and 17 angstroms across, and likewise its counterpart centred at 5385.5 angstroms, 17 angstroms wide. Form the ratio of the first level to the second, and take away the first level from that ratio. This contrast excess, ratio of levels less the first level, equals 0.437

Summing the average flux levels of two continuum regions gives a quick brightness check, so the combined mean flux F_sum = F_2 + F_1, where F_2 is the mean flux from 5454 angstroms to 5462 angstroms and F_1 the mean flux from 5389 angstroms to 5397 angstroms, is 1.14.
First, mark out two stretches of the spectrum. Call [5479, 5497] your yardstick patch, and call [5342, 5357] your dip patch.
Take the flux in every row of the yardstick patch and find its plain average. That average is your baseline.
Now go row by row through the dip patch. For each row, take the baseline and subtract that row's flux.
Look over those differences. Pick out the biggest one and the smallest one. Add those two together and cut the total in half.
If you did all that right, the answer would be 0.026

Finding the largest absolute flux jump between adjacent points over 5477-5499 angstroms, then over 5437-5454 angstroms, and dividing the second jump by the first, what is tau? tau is 0.8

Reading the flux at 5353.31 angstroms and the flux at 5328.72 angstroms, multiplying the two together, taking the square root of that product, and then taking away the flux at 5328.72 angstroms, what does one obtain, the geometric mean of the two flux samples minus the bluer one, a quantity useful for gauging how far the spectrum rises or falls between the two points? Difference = -0.0137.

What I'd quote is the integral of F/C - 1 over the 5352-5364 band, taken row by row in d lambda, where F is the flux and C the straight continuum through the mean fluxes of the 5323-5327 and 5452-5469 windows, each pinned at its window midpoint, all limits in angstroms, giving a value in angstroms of -0.50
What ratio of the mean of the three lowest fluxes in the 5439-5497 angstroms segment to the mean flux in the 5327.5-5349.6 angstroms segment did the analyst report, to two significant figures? 0.96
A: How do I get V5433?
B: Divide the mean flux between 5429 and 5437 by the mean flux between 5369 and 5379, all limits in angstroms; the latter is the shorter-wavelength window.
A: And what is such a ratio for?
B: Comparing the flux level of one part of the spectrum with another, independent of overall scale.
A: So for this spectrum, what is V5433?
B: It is 0.99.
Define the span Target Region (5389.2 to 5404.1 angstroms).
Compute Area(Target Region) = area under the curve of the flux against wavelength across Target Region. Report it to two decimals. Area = 8.32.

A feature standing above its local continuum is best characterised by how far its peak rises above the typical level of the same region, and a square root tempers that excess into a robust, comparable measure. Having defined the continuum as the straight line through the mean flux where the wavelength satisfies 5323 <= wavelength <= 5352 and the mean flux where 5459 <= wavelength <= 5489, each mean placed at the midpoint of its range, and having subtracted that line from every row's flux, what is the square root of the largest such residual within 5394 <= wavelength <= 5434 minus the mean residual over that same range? 0.13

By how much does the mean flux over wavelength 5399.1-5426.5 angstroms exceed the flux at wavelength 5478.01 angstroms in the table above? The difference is -0.055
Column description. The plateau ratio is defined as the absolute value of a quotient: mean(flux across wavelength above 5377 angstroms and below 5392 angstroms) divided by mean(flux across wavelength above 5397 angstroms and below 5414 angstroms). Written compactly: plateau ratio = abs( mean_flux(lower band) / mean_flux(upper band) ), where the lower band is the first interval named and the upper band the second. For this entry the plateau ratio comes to 1.05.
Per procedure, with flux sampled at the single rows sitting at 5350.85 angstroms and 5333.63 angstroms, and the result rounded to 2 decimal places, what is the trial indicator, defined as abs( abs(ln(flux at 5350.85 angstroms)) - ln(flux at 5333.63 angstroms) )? 1.21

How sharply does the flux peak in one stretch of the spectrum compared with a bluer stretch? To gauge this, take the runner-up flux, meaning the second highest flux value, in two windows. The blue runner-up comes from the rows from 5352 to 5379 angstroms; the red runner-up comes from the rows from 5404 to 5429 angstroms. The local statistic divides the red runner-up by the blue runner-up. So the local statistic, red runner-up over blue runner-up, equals 1.01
